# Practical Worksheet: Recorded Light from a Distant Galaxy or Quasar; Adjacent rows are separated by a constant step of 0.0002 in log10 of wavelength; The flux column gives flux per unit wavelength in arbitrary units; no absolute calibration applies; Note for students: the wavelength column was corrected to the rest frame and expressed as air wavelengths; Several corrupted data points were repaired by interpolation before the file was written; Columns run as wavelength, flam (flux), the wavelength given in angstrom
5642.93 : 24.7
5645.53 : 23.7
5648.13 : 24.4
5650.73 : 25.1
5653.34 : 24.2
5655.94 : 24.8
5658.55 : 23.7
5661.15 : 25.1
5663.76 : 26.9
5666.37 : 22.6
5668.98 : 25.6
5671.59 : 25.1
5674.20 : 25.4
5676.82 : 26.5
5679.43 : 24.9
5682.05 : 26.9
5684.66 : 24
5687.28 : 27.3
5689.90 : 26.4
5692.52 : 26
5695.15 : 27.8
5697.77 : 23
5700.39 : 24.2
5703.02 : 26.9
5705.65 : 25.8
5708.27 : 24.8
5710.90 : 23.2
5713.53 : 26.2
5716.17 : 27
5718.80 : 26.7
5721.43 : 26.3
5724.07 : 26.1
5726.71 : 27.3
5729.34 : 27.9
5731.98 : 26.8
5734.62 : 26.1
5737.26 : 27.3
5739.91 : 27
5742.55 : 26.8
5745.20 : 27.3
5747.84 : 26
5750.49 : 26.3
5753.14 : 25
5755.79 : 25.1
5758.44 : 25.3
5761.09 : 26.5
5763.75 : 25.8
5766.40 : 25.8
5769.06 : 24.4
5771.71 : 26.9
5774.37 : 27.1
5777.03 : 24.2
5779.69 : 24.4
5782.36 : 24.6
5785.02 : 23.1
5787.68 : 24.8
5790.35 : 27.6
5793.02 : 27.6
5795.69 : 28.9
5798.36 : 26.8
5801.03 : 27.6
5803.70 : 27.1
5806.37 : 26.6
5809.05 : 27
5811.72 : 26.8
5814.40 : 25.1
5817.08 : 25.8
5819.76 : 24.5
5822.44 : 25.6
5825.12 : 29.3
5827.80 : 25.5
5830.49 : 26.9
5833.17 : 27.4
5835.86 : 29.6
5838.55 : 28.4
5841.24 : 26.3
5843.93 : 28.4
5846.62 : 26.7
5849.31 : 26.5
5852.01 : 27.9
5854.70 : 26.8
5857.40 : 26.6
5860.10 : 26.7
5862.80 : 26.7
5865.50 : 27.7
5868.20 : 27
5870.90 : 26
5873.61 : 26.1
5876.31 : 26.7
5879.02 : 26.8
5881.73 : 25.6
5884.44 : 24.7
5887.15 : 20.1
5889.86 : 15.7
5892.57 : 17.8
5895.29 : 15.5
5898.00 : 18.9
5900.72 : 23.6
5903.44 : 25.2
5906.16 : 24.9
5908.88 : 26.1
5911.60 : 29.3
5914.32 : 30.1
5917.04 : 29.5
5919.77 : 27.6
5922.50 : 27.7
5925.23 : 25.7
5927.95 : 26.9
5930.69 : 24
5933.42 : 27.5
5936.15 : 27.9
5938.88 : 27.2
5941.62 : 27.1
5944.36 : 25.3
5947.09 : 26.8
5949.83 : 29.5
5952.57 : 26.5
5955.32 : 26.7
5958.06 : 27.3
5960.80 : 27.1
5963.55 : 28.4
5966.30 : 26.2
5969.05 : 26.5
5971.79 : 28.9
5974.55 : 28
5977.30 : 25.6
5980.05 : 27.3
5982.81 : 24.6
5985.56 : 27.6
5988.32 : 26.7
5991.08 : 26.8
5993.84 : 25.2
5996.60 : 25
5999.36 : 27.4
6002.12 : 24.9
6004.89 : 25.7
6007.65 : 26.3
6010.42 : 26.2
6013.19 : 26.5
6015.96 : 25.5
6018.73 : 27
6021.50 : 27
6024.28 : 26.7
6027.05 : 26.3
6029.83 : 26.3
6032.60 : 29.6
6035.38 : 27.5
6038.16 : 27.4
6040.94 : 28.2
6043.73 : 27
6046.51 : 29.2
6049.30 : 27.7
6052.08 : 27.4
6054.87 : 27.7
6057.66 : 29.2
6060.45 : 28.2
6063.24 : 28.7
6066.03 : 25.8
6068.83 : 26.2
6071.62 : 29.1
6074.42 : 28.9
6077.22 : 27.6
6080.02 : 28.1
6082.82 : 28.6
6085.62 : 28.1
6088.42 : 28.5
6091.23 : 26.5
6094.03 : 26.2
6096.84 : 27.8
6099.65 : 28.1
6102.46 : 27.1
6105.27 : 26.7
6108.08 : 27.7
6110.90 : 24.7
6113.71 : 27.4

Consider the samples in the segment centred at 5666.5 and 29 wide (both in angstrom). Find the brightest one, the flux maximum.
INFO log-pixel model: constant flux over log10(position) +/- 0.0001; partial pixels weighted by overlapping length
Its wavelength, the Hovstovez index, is 5663.76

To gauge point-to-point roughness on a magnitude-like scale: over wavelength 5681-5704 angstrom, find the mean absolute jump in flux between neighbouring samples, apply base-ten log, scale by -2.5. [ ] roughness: -0.9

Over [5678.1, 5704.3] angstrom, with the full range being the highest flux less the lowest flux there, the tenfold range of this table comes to 48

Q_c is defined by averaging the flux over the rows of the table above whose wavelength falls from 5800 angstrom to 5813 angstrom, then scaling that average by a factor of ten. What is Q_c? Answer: 270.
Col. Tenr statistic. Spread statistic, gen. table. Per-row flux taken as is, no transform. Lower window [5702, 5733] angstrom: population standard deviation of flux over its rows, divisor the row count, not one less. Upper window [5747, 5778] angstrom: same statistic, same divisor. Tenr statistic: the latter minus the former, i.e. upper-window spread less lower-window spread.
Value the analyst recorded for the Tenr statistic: -0.30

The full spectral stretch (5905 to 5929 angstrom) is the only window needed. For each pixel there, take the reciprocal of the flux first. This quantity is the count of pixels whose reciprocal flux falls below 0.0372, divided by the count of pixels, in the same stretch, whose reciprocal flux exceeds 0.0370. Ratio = 1.5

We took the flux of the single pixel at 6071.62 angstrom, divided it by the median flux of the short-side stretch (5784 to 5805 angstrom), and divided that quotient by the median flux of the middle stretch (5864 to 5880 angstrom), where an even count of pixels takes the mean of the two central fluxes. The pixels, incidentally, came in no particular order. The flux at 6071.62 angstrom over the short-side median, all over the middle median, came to 0.0398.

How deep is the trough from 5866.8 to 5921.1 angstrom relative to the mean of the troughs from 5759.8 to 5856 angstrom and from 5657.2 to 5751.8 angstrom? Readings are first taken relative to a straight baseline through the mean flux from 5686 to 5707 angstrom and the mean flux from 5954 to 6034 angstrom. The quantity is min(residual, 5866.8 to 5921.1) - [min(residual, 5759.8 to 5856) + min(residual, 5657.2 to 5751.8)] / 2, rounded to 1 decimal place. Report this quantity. -7.8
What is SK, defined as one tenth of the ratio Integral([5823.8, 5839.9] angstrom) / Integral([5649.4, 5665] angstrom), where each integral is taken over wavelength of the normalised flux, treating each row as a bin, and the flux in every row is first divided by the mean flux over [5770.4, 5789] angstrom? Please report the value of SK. 0.115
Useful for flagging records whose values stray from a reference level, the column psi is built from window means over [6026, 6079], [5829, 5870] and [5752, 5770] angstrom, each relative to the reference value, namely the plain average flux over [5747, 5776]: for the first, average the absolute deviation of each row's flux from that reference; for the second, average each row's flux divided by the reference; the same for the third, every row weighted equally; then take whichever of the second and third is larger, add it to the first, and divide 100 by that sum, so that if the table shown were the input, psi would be 33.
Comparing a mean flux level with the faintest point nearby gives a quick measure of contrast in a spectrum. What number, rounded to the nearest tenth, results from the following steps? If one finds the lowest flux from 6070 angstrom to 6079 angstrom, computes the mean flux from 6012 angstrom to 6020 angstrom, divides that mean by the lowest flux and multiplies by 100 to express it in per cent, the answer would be 95.4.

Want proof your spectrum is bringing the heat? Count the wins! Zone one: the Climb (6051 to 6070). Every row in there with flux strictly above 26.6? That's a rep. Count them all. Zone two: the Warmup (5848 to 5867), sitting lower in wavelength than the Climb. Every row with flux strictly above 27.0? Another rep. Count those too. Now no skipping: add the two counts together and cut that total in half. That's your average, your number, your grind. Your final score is 3.50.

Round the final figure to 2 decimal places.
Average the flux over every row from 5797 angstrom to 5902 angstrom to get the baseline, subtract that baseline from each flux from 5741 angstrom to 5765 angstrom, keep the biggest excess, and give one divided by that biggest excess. 0.56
